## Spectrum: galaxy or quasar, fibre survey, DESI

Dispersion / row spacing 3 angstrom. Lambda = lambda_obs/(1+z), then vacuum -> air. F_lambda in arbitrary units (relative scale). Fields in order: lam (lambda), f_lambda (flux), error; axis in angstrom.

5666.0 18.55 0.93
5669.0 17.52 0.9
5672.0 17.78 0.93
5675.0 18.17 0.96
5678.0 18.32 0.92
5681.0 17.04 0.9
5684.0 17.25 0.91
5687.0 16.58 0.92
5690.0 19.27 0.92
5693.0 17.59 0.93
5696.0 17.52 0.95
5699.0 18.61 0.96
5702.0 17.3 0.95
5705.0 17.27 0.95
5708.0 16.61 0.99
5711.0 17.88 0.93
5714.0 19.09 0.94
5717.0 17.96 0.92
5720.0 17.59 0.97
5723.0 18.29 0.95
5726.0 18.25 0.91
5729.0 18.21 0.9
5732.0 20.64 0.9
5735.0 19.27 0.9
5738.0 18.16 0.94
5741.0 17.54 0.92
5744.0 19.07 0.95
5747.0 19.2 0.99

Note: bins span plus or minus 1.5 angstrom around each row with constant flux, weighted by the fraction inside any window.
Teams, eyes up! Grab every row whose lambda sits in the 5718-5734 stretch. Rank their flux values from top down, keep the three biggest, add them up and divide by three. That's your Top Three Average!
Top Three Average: 19.1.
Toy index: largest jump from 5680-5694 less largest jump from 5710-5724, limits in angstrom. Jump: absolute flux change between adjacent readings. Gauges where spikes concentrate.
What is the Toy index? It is 1.5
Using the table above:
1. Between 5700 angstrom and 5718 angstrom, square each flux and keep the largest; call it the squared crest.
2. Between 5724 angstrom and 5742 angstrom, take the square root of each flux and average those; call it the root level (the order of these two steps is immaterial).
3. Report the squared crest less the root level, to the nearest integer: 360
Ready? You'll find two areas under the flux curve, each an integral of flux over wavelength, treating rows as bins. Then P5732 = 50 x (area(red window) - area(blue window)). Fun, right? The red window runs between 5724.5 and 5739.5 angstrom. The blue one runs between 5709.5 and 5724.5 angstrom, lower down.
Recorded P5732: 558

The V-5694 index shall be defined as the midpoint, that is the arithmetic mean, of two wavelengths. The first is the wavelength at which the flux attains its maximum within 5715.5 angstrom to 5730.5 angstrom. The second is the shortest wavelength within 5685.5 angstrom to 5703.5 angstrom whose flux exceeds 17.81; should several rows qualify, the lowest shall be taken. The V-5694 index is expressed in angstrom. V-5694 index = 5706.5 angstrom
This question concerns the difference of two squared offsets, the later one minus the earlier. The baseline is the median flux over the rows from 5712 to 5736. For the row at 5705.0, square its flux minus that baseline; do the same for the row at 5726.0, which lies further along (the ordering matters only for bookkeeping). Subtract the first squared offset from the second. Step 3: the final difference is -1.0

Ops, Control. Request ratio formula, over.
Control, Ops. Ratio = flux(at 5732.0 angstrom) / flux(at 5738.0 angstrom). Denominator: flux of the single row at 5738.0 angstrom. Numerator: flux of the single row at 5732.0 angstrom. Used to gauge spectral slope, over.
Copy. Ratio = 1.14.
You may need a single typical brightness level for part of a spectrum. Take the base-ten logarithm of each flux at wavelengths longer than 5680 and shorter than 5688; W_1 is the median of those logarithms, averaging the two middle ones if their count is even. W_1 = 1.231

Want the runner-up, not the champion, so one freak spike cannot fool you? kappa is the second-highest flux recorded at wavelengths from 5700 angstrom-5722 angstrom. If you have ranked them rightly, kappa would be 17.96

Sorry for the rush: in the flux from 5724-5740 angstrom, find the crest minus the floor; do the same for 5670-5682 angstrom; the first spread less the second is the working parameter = 1.2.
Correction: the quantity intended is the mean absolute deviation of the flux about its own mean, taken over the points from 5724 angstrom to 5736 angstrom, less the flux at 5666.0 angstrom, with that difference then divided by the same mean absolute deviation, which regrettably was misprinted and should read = -20.5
